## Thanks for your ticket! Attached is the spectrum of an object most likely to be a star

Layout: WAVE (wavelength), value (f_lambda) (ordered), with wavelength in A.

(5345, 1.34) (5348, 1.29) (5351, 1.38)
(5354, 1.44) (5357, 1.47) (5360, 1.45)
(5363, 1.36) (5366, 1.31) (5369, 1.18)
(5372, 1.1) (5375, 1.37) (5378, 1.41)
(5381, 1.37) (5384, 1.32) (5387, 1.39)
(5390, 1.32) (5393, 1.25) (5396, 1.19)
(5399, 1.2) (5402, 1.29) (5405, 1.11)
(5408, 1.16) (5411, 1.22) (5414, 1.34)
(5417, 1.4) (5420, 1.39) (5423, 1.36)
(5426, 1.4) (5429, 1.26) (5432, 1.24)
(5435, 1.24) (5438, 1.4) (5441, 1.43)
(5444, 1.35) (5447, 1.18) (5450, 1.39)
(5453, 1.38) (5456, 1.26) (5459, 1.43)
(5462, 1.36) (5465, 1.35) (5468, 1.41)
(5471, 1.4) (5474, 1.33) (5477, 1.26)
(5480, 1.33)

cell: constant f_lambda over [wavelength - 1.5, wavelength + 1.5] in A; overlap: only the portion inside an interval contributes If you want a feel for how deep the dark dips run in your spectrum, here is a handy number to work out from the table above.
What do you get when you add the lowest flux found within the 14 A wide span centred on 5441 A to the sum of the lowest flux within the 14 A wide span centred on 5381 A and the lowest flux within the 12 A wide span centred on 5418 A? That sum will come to 3.84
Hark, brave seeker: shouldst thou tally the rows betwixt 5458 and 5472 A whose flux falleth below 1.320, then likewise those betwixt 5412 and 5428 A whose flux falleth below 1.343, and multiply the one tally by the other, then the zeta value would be 0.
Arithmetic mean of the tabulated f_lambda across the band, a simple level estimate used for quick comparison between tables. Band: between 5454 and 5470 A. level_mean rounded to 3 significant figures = 1.36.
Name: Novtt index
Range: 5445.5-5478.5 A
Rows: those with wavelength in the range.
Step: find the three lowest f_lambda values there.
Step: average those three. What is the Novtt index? 1.23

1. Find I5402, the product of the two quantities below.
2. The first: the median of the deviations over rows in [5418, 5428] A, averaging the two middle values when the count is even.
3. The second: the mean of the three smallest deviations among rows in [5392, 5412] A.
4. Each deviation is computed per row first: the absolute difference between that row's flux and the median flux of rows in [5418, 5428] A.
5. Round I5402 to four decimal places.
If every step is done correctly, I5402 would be 0.0014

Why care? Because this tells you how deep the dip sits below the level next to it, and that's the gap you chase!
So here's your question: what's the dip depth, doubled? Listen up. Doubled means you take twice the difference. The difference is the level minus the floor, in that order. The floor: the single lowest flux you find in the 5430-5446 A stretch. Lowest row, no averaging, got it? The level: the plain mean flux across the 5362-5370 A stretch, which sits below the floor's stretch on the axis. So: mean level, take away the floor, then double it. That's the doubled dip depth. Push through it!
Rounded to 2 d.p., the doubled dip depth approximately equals 0.09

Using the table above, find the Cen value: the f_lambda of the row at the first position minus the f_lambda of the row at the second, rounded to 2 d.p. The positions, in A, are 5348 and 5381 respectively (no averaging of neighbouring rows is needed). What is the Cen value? -0.08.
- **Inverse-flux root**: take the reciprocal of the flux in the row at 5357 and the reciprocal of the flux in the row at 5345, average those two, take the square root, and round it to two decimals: 0.84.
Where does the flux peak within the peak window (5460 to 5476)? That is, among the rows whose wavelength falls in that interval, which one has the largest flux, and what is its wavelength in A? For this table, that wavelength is 5468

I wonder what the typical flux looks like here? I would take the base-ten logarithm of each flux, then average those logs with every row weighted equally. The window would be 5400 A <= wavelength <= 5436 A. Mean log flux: 0.107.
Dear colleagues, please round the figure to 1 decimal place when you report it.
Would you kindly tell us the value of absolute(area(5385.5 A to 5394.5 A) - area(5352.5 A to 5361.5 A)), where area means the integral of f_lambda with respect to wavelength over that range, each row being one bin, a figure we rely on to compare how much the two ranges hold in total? 1.2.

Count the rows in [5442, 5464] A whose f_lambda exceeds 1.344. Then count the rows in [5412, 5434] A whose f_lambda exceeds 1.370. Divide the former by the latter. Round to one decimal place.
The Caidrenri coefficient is 1.7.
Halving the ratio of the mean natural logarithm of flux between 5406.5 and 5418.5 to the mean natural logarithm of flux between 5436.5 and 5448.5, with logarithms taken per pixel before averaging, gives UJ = 0.42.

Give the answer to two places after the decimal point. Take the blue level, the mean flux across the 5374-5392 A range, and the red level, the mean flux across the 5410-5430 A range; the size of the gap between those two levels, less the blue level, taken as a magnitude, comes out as 1.34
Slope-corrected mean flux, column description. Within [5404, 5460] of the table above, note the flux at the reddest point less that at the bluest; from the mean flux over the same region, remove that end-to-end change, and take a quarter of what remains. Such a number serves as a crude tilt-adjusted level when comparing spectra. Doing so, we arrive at 0.25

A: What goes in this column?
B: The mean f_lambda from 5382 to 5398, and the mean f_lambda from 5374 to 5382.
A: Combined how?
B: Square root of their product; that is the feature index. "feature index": 1.34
